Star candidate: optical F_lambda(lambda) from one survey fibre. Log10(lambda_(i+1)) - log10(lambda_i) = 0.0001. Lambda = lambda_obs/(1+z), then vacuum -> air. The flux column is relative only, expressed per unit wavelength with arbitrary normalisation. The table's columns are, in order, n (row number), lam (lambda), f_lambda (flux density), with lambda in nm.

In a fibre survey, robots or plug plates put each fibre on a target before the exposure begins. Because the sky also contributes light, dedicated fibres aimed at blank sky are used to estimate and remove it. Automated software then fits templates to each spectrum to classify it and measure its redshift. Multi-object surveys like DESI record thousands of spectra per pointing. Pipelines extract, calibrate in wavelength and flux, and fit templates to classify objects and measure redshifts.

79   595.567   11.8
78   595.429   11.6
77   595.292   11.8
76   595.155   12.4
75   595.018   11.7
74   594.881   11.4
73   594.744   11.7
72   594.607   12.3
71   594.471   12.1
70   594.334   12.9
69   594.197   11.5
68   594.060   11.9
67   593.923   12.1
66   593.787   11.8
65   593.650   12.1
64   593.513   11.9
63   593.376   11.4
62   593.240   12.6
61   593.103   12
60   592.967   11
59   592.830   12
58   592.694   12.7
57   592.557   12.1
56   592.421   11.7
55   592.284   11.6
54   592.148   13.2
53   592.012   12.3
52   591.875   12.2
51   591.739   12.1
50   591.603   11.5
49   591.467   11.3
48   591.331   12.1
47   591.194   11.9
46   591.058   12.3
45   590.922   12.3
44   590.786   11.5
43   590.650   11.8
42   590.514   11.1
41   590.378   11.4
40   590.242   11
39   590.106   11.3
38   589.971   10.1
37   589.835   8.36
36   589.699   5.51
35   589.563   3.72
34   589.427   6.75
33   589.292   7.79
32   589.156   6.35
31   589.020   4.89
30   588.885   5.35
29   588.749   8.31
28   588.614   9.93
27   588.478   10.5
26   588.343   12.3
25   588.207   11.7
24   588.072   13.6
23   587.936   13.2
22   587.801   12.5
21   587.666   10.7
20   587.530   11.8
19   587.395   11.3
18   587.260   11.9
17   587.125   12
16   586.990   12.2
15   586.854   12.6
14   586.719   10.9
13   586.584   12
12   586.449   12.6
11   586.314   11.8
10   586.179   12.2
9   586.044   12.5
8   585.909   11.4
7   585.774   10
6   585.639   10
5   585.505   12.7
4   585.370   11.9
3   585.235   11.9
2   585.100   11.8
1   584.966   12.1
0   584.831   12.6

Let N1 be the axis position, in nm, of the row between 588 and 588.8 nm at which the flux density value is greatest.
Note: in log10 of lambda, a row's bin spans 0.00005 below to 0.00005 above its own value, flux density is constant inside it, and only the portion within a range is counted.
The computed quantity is 588.072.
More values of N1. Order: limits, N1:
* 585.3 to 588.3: 588.072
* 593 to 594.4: 594.334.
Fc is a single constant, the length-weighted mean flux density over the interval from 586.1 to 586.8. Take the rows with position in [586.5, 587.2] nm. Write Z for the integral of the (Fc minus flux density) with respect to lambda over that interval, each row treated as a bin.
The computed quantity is -0.02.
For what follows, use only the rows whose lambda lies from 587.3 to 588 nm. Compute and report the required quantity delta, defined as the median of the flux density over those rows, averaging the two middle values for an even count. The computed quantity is 11.8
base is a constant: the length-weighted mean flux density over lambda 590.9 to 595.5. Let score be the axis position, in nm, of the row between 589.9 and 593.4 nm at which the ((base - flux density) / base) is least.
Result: 592.148 nm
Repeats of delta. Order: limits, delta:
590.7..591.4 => 12.1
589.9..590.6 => 11.1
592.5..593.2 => 12.0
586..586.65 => 12.2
